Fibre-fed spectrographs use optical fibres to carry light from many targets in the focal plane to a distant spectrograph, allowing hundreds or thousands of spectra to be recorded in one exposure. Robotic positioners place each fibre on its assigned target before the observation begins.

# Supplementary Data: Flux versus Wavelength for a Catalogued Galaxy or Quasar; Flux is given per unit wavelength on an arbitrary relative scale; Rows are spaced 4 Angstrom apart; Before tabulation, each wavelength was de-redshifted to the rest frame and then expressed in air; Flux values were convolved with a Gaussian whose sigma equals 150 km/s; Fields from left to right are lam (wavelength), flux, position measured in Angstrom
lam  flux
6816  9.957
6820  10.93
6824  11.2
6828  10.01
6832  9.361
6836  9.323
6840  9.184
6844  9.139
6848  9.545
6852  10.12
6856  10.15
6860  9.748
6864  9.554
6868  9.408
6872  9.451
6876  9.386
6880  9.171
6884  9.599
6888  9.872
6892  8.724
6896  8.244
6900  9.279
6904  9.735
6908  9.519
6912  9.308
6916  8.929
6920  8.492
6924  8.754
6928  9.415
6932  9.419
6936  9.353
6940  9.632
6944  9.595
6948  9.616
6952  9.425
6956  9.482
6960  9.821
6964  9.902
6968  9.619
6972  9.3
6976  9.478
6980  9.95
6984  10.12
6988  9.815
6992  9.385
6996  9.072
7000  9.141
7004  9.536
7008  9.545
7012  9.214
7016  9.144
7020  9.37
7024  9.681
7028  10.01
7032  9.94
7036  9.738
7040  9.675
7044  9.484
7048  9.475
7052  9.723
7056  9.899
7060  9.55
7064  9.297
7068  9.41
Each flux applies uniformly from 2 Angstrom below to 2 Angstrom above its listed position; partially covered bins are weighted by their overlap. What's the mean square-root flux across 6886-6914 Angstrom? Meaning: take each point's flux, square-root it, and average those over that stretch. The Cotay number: 3.04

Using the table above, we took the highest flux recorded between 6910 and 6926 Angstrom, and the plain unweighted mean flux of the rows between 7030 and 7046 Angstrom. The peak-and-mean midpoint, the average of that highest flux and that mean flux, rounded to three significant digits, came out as 9.51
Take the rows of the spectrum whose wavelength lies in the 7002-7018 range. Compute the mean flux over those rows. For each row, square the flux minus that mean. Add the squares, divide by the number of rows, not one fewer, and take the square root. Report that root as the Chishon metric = 0.18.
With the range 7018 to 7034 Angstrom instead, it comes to 0.25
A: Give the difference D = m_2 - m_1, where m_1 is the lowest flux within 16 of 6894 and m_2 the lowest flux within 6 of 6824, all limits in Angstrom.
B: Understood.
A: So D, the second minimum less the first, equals 1.8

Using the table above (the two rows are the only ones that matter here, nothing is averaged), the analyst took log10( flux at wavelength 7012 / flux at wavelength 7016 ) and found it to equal 0.003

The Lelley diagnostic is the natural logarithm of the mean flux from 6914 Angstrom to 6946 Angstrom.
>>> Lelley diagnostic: 2.22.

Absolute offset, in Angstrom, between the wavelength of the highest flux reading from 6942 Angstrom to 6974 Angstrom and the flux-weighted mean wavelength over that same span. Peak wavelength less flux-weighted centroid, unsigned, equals 6.0 Angstrom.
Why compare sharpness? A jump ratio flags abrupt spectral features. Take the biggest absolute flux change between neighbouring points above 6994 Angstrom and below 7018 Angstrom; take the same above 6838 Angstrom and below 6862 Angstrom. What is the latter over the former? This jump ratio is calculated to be 1.5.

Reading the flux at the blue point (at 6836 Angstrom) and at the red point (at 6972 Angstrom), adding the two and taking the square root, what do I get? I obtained 4.32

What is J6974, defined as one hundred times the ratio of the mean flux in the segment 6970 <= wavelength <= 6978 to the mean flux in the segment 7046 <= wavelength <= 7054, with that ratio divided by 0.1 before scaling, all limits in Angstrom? 978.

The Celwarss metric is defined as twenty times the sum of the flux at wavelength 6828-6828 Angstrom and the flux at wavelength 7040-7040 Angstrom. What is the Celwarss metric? 394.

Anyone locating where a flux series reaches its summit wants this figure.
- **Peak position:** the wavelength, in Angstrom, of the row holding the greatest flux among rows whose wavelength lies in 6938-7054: 6984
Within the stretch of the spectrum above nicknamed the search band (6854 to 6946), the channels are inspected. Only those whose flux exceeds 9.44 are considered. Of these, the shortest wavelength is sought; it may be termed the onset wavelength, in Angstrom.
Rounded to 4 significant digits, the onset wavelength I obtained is 6856 Angstrom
